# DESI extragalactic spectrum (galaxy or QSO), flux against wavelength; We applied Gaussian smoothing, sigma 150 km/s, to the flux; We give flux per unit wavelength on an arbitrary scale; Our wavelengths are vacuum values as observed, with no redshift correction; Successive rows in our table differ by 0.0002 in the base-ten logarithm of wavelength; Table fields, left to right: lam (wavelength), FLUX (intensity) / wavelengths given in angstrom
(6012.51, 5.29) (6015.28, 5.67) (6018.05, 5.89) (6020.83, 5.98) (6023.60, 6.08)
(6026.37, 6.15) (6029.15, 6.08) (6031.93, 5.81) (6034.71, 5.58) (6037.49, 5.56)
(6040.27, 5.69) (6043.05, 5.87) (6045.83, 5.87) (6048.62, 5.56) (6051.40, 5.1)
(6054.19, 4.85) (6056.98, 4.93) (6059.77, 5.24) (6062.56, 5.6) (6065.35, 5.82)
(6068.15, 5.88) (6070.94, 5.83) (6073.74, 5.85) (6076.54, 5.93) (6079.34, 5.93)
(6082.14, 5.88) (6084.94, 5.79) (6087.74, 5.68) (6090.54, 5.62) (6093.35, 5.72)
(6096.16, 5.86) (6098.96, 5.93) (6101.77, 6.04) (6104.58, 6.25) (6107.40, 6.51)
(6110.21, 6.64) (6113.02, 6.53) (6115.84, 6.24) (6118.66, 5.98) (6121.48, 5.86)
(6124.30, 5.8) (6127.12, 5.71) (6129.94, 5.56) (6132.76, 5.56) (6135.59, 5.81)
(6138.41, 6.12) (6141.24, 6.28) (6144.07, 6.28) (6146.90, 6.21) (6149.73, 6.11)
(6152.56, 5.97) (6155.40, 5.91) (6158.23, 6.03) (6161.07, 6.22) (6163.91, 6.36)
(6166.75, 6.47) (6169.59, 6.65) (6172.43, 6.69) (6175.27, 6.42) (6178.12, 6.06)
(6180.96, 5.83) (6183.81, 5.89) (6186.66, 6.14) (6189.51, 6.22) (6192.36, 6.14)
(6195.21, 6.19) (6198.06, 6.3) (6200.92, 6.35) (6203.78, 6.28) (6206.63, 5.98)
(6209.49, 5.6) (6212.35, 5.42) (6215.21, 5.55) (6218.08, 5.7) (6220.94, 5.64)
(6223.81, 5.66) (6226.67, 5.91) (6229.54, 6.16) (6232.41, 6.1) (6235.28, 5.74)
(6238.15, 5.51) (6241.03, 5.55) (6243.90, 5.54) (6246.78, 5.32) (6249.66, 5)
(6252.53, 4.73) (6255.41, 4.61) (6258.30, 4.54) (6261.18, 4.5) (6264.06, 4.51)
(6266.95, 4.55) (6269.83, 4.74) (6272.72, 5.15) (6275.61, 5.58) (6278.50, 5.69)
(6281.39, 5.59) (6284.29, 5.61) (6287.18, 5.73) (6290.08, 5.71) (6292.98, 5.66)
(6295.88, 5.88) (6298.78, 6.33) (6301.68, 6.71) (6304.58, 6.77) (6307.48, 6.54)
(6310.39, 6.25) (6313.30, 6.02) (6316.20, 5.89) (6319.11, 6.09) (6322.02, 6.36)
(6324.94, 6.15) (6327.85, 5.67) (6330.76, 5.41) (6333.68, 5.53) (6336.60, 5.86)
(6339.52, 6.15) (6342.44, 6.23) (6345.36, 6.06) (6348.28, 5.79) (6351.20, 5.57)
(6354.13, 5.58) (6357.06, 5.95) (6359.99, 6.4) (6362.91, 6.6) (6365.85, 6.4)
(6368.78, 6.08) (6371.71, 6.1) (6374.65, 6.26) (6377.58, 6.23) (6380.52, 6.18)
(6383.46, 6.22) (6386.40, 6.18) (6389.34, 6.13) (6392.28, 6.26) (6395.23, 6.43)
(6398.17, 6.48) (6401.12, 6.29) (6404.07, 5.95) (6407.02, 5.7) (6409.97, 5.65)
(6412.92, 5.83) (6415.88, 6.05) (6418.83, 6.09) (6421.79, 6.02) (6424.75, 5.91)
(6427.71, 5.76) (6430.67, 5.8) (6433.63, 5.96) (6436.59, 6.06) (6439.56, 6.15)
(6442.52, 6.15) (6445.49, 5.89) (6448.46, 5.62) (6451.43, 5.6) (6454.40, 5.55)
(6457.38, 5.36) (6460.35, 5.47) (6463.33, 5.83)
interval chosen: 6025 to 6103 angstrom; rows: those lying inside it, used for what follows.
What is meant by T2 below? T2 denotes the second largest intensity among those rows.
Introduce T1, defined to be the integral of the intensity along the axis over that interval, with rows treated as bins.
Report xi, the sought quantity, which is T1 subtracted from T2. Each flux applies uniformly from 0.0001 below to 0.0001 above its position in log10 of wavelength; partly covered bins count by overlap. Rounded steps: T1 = 445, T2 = 6.08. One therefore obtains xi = -439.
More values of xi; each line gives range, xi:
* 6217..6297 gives -424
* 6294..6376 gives -493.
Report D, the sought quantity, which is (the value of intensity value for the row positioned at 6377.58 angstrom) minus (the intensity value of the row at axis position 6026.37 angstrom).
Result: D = 0.1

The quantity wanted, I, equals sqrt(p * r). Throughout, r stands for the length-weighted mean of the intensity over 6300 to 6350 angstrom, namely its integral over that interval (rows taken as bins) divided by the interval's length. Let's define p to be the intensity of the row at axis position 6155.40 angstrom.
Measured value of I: 6.00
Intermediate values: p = 5.91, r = 6.09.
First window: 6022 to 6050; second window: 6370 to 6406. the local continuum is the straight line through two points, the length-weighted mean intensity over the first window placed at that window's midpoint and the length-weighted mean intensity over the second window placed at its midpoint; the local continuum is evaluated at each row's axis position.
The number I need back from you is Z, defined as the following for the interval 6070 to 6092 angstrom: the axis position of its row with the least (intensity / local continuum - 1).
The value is 6090.54 angstrom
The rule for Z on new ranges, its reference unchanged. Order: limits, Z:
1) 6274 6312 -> 6275.61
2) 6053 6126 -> 6054.19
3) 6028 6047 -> 6037.49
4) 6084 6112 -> 6090.54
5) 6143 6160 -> 6155.40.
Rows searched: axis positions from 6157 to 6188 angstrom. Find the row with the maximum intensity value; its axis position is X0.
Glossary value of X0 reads 6172.43 angstrom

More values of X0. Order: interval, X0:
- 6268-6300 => 6298.78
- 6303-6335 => 6304.58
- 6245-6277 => 6275.61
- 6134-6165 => 6163.91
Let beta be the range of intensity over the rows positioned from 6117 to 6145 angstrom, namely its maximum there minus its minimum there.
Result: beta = 0.72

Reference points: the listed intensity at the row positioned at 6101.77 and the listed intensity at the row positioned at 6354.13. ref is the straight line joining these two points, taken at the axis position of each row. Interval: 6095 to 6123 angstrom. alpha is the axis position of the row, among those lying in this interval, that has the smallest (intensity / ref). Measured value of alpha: 6096.16 angstrom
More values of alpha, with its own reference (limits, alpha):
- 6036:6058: 6054.19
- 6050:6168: 6054.19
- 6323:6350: 6330.76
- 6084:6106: 6090.54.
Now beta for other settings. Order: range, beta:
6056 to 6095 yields 1.00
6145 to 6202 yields 0.86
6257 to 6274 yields 0.65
